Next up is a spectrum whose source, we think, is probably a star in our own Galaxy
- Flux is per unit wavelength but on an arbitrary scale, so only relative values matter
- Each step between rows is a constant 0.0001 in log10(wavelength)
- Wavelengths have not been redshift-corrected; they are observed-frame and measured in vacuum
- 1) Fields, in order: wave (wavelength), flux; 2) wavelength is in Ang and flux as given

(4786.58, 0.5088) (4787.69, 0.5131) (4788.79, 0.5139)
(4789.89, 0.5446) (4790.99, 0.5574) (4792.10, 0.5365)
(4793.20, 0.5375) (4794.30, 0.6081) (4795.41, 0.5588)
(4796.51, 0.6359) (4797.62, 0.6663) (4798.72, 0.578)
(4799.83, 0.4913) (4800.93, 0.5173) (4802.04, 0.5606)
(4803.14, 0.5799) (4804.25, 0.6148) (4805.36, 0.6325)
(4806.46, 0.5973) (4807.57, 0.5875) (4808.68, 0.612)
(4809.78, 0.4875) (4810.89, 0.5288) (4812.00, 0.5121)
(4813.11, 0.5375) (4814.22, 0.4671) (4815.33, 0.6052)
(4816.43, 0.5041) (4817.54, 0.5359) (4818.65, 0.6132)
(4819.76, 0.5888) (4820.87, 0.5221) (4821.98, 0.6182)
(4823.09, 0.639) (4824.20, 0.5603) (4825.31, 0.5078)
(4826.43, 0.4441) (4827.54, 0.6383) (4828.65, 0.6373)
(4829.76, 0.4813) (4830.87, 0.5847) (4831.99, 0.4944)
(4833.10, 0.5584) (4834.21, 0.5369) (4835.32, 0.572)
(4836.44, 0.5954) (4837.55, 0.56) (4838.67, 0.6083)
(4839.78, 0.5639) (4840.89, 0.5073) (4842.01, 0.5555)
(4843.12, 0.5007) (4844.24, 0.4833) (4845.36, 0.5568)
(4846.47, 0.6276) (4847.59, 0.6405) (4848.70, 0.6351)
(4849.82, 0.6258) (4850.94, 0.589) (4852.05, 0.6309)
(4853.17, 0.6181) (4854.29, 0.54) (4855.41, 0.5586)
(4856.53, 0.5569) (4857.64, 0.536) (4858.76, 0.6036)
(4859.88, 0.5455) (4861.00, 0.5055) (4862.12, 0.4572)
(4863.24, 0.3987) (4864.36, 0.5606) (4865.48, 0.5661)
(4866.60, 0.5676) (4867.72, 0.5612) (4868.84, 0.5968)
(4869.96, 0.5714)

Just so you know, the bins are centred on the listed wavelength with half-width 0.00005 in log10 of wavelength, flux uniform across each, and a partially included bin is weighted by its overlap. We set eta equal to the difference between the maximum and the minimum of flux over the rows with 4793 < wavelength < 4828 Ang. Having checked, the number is 0.22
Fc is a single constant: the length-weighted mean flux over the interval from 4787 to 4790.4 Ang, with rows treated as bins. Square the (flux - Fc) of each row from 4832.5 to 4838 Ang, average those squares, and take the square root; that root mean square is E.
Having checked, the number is 0.05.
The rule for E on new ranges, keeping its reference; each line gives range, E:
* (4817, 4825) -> 0.07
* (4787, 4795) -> 0.04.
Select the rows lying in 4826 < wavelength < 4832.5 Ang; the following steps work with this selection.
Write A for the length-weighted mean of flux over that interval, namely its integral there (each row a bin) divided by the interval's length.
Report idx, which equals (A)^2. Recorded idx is 0.301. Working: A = 0.549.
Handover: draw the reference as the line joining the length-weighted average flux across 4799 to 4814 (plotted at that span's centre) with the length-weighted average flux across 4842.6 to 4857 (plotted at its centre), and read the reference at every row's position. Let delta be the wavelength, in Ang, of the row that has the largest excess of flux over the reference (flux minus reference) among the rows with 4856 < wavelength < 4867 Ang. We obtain 4858.76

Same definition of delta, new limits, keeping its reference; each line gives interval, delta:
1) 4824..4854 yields 4827.54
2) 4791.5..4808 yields 4797.62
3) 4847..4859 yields 4847.59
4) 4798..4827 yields 4805.36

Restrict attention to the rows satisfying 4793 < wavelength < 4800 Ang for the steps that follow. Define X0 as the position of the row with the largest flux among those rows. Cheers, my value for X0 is 4797.62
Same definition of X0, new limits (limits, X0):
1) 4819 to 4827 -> 4823.09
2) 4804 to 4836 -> 4823.09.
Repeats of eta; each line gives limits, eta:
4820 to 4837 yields 0.19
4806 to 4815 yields 0.14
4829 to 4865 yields 0.24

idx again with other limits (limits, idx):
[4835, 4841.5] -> 0.322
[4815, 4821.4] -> 0.314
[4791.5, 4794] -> 0.297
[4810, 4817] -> 0.274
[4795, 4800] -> 0.353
